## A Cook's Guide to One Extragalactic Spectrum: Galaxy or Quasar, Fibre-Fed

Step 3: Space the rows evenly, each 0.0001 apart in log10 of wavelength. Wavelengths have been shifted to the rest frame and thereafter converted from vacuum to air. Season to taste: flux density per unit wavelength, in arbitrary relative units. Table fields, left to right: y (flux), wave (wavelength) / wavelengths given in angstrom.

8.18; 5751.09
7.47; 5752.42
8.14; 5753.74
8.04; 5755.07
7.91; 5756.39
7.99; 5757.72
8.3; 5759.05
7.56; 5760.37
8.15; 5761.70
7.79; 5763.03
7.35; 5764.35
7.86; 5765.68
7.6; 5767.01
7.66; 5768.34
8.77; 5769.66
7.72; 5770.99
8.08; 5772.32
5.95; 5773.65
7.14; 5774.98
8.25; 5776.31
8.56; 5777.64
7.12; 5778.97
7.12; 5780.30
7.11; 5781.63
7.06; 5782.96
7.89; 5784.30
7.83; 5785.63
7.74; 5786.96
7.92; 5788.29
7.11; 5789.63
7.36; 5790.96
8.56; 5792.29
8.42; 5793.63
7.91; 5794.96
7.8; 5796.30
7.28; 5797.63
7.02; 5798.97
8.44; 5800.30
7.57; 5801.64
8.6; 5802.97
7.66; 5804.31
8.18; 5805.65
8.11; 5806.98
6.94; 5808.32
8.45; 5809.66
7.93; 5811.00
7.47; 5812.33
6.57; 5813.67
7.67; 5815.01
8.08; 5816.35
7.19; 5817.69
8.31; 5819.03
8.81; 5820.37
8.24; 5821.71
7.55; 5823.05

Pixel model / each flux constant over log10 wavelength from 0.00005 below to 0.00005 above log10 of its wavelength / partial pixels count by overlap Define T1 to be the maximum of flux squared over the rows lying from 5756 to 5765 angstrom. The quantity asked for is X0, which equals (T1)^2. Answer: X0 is 4746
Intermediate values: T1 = 69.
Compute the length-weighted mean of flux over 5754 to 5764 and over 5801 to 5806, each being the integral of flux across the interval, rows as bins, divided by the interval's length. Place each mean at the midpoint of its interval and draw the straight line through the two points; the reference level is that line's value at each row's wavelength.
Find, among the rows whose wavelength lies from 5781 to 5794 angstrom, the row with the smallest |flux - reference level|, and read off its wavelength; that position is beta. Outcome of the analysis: 5788.29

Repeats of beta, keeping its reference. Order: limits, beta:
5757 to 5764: 5757.72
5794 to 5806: 5794.96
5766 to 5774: 5772.32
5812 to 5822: 5816.35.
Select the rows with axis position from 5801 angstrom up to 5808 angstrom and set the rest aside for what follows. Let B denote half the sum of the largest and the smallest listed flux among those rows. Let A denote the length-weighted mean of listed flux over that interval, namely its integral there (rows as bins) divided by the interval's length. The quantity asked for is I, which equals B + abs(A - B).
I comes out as 8.19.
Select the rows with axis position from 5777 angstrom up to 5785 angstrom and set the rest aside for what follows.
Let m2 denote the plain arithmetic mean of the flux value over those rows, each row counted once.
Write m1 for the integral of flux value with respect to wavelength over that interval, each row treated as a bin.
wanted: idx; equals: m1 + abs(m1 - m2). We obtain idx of 112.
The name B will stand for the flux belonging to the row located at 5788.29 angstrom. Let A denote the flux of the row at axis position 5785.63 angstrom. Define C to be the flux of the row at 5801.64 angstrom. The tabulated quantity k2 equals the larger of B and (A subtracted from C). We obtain 7.92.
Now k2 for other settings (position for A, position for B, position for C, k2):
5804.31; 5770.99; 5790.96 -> 7.72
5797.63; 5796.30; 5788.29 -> 7.80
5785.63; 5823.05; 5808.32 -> 7.55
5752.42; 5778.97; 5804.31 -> 7.12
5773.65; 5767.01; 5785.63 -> 7.60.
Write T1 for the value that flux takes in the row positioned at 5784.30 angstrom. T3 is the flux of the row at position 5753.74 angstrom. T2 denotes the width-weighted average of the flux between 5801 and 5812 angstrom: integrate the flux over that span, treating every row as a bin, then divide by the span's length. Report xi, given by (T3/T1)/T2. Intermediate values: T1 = 7.89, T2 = 7.92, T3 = 8.14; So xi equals 0.130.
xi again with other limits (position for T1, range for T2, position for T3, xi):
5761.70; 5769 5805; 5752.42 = 0.119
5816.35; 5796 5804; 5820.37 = 0.140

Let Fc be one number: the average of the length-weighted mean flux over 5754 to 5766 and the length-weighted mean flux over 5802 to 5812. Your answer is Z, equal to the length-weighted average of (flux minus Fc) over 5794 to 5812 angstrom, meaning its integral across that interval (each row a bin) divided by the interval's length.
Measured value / -0.08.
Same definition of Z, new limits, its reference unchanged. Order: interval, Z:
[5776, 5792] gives -0.33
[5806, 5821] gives -0.14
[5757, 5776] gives -0.20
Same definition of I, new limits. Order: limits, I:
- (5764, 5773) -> 8.24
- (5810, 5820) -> 7.67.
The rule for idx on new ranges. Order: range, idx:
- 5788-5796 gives 118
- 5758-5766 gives 118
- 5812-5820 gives 114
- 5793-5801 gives 117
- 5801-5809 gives 118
